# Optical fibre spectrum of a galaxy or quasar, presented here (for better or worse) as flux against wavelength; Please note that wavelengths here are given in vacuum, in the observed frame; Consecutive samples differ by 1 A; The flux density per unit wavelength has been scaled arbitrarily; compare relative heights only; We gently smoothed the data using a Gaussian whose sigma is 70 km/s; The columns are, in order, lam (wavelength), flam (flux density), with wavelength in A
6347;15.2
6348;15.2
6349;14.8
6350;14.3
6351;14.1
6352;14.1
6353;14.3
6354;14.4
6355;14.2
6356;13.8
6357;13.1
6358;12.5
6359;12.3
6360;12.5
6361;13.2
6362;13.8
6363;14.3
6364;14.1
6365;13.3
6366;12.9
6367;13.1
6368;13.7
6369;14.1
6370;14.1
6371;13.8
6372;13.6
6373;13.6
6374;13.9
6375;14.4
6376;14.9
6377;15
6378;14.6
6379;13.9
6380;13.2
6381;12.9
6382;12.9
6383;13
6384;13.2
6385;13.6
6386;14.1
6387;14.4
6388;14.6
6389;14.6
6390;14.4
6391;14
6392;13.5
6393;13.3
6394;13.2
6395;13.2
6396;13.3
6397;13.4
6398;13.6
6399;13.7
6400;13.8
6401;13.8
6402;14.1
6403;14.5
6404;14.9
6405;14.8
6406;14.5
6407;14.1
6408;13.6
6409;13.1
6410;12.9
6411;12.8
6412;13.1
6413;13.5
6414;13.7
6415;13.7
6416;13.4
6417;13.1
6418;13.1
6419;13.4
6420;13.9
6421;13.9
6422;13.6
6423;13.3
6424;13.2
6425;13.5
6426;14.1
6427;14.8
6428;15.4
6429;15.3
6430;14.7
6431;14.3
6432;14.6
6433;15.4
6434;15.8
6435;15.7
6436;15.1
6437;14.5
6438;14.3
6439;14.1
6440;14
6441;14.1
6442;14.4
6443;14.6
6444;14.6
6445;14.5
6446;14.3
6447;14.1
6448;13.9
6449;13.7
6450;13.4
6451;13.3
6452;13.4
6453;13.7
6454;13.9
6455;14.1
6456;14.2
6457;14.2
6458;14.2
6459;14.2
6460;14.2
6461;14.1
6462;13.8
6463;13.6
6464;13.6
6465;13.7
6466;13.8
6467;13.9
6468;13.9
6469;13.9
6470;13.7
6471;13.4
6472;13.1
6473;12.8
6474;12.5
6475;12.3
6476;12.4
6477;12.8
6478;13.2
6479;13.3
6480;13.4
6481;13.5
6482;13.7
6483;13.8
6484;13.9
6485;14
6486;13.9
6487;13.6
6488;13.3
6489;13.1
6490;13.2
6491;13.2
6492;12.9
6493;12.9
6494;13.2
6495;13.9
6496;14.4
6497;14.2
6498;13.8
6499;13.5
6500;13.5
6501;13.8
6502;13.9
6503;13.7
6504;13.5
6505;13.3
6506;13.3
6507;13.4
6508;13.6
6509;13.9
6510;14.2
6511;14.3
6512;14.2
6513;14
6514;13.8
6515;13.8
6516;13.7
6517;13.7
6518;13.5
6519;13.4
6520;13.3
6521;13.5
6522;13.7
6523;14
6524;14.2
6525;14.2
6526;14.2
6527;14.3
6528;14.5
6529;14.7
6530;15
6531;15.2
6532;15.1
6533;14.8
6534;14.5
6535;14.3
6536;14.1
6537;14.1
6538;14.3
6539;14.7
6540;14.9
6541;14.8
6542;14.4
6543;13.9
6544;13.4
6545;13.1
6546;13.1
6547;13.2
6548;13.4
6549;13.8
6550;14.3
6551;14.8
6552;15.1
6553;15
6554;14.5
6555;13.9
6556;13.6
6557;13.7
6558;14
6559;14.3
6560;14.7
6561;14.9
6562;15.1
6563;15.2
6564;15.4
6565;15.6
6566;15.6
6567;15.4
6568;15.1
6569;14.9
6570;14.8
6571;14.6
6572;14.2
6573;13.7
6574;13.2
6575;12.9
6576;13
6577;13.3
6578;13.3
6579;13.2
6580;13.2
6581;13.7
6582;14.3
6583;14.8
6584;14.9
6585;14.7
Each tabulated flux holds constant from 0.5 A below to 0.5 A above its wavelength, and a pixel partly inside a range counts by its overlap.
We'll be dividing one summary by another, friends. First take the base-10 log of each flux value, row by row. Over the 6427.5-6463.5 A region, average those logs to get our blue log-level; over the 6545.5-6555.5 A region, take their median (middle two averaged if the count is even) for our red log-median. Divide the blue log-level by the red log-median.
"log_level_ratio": 1.01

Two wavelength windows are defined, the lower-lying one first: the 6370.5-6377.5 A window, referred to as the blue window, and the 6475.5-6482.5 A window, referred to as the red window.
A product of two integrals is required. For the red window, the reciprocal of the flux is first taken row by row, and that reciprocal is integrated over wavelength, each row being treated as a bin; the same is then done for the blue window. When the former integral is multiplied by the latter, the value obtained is 0.263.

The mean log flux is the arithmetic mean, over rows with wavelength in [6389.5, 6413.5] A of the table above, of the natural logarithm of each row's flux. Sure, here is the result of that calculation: 2.617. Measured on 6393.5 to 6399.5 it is 2.595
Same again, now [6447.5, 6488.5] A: 2.609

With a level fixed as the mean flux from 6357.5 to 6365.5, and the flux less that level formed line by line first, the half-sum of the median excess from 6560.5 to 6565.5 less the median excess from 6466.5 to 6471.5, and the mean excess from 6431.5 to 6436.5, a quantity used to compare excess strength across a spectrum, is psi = 1.7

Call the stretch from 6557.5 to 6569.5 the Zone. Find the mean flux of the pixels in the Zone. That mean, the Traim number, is 15.0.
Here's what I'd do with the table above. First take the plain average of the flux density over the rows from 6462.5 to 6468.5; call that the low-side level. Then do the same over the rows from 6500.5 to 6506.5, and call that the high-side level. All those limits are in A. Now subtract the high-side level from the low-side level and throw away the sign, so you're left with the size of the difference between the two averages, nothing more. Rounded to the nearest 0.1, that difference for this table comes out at 0.2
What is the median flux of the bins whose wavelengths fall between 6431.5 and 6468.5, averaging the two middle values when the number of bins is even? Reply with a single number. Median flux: 14.1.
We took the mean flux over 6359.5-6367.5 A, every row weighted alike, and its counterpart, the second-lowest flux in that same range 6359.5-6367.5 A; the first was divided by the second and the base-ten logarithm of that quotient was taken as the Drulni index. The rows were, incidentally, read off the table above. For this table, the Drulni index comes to 0.0165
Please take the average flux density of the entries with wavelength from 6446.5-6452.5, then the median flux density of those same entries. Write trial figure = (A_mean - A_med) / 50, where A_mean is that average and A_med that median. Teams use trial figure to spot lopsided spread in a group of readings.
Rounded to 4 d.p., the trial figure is 0.0017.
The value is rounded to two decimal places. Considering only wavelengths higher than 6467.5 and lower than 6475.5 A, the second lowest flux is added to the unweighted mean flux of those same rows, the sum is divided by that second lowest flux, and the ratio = 2.06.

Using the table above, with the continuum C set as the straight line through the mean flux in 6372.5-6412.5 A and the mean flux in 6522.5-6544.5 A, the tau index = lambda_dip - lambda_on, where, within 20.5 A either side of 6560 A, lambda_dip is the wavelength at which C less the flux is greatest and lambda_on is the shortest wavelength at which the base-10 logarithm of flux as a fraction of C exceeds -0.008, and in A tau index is 35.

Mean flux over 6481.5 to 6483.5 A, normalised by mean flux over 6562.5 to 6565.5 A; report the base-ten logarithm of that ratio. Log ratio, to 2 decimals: -0.05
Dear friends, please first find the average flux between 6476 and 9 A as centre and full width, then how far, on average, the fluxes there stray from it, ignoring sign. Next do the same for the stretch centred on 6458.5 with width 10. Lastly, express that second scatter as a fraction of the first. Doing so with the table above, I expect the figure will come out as 0.50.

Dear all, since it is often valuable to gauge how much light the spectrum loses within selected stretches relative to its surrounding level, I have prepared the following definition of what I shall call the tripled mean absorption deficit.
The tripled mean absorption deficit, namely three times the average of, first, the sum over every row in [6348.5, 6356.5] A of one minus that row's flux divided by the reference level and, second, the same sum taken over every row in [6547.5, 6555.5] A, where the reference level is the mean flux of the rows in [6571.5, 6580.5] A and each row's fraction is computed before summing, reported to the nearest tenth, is -1.7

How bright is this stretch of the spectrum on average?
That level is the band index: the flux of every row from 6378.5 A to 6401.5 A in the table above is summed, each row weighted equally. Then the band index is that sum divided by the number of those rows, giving 13.6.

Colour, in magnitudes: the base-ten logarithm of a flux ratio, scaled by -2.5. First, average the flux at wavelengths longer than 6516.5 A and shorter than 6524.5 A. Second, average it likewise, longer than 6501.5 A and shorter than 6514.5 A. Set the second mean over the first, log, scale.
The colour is -0.009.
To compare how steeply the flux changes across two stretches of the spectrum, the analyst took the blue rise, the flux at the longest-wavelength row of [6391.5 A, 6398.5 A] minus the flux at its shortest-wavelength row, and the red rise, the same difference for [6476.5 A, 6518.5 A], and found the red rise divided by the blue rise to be 7.0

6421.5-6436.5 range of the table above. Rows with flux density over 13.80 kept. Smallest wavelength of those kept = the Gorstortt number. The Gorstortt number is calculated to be 6426 A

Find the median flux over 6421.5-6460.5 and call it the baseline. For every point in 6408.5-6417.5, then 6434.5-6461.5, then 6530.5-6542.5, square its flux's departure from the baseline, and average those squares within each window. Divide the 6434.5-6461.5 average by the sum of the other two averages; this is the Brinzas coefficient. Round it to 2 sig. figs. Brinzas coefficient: 0.19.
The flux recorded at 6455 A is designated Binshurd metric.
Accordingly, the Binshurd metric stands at 14.1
